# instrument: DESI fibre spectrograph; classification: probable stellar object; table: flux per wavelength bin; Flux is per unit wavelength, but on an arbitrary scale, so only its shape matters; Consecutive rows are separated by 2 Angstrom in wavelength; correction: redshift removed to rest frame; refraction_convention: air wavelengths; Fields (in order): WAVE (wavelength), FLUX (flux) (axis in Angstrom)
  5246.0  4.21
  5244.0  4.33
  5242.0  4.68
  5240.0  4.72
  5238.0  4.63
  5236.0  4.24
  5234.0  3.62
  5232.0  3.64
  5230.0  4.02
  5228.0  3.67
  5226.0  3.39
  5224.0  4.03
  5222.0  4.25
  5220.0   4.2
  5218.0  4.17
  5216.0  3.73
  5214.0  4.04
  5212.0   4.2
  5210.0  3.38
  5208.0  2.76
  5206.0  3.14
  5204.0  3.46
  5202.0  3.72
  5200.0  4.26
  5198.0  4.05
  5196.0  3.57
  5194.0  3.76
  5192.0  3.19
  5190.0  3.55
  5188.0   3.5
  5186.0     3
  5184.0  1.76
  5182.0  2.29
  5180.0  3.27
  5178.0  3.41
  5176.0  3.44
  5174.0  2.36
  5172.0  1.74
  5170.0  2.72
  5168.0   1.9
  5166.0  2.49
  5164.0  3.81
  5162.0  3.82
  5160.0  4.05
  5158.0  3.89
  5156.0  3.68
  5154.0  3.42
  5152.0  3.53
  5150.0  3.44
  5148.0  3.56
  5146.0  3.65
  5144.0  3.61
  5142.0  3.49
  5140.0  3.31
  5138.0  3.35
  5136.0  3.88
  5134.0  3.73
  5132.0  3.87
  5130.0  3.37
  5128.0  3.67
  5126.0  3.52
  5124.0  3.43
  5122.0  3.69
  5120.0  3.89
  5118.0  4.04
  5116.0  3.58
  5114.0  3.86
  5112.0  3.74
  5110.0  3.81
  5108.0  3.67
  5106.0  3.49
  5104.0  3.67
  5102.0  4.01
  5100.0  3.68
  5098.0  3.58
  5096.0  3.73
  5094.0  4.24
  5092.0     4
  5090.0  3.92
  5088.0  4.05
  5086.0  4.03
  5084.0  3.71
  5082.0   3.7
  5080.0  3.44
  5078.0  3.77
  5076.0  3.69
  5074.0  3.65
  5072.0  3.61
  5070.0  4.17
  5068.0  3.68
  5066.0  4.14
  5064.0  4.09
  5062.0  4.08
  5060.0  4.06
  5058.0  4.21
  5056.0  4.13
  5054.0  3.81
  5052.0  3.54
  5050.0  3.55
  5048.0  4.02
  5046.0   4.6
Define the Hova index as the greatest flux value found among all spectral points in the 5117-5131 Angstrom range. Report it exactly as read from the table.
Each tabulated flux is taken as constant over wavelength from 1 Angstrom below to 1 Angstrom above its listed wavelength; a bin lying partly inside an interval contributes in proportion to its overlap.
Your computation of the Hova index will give 4.04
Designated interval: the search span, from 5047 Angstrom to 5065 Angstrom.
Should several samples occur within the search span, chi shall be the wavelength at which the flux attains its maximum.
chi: 5058.0 Angstrom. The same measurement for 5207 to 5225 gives 5222.0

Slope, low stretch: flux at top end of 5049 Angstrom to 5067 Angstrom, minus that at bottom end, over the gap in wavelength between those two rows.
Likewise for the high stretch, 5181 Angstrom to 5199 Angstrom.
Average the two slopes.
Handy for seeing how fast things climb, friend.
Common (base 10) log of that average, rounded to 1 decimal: -1.1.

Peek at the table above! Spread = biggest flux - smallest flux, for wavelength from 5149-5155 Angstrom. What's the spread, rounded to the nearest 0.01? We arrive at 0.11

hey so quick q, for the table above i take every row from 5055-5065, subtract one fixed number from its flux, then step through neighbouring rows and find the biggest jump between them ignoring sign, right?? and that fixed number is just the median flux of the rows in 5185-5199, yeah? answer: 0.15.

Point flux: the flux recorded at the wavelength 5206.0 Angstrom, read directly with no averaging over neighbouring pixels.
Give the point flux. 3.14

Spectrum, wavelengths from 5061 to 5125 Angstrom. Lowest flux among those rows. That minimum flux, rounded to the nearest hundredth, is 3.43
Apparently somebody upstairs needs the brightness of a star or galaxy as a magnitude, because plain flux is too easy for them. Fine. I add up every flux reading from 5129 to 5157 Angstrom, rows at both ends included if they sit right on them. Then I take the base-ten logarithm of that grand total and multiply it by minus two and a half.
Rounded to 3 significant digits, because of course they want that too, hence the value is -4.25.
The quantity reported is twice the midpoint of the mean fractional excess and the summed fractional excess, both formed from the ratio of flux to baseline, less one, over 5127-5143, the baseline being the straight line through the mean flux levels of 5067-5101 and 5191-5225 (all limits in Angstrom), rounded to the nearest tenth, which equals -0.5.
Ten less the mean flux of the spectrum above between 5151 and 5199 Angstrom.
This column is 6.8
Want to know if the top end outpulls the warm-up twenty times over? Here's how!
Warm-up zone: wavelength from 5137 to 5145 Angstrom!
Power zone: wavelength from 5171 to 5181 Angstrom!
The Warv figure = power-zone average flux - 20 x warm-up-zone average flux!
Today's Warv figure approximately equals -66.0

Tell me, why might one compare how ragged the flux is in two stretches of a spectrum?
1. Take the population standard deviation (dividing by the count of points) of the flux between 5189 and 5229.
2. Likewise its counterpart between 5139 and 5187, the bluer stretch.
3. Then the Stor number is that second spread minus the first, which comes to 0.27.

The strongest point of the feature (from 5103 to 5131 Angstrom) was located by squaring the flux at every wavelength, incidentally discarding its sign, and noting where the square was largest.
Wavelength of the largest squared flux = 5118.0 Angstrom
